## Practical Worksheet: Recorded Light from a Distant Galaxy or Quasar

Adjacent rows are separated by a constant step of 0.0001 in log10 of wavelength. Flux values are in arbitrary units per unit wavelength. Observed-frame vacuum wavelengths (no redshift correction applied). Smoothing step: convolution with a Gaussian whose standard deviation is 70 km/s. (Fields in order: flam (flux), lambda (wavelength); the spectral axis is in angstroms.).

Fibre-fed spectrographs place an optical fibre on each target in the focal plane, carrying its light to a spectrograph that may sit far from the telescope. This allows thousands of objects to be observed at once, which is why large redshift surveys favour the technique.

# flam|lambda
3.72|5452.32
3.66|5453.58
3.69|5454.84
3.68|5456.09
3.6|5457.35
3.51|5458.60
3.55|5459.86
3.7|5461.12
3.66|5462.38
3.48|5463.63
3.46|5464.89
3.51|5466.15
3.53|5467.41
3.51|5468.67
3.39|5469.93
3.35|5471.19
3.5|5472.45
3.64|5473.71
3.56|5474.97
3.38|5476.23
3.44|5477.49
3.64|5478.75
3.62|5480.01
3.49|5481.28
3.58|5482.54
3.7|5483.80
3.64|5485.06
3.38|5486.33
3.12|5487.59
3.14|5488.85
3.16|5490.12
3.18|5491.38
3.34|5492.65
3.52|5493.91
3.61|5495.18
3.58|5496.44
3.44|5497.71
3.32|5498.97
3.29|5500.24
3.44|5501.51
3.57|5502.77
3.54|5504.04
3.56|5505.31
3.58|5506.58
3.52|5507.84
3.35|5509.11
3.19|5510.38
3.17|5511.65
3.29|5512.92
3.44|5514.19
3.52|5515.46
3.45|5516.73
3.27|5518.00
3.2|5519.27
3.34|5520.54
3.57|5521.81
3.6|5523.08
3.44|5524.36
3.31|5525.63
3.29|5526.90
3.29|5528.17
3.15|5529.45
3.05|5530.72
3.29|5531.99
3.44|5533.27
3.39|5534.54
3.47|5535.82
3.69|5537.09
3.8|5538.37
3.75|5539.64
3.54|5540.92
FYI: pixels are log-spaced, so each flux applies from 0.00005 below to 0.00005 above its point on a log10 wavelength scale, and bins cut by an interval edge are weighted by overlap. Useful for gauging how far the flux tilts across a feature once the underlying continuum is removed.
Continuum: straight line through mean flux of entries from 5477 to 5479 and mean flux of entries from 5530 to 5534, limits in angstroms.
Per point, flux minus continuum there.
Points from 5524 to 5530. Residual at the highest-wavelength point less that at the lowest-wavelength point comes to -0.26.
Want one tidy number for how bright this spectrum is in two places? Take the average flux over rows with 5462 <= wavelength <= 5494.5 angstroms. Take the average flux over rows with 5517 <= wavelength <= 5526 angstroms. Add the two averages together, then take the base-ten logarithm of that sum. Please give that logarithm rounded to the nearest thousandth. 0.836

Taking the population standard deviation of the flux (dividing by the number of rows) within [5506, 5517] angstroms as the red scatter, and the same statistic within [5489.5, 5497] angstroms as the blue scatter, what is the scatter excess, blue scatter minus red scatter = 0.043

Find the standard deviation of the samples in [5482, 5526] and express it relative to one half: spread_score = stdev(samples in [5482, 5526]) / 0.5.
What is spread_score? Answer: 0.33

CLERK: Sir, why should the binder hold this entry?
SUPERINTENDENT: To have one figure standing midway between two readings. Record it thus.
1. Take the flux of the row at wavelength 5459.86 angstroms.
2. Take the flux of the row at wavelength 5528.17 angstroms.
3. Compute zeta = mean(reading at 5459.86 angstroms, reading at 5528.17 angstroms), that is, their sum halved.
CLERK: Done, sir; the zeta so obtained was 3.42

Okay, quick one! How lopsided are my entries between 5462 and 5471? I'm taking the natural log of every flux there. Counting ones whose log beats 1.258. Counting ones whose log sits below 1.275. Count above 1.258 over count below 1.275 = 0.33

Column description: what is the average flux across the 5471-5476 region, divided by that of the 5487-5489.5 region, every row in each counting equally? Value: 1.12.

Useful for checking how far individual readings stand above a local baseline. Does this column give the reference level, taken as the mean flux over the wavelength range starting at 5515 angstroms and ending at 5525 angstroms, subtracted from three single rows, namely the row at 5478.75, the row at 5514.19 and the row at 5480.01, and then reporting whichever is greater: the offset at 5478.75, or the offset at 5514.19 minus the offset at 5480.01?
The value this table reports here 0.22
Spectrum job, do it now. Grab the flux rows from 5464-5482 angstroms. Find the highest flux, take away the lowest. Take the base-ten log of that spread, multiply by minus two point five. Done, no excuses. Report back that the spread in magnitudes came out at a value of 1.3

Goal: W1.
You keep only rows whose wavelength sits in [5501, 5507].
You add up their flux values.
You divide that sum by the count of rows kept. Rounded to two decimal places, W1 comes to 3.54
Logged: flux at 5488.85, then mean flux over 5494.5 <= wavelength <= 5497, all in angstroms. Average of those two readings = 3.37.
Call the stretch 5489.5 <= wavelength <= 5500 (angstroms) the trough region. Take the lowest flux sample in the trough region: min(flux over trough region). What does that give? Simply 3.16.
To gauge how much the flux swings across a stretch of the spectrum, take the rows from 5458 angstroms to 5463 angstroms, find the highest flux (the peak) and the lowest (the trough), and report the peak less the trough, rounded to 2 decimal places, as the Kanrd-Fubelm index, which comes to 0.19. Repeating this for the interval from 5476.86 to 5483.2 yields 0.20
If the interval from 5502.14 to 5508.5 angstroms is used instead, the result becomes 0.06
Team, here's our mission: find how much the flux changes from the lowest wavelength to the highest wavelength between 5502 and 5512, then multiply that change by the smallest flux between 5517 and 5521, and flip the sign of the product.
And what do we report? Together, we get 1.3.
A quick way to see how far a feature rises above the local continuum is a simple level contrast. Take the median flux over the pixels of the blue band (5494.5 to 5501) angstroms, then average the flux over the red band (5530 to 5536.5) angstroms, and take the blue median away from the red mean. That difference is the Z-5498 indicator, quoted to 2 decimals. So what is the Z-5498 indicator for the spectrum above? -0.11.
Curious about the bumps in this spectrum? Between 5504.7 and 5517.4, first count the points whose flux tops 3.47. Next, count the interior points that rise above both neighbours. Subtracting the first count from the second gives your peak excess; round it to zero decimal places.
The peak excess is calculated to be -2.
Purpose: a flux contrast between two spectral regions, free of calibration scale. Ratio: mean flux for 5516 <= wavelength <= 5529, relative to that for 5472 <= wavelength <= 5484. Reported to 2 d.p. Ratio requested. 0.95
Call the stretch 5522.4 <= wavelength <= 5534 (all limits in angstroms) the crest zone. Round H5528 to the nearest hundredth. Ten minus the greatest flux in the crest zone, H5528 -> 6.40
